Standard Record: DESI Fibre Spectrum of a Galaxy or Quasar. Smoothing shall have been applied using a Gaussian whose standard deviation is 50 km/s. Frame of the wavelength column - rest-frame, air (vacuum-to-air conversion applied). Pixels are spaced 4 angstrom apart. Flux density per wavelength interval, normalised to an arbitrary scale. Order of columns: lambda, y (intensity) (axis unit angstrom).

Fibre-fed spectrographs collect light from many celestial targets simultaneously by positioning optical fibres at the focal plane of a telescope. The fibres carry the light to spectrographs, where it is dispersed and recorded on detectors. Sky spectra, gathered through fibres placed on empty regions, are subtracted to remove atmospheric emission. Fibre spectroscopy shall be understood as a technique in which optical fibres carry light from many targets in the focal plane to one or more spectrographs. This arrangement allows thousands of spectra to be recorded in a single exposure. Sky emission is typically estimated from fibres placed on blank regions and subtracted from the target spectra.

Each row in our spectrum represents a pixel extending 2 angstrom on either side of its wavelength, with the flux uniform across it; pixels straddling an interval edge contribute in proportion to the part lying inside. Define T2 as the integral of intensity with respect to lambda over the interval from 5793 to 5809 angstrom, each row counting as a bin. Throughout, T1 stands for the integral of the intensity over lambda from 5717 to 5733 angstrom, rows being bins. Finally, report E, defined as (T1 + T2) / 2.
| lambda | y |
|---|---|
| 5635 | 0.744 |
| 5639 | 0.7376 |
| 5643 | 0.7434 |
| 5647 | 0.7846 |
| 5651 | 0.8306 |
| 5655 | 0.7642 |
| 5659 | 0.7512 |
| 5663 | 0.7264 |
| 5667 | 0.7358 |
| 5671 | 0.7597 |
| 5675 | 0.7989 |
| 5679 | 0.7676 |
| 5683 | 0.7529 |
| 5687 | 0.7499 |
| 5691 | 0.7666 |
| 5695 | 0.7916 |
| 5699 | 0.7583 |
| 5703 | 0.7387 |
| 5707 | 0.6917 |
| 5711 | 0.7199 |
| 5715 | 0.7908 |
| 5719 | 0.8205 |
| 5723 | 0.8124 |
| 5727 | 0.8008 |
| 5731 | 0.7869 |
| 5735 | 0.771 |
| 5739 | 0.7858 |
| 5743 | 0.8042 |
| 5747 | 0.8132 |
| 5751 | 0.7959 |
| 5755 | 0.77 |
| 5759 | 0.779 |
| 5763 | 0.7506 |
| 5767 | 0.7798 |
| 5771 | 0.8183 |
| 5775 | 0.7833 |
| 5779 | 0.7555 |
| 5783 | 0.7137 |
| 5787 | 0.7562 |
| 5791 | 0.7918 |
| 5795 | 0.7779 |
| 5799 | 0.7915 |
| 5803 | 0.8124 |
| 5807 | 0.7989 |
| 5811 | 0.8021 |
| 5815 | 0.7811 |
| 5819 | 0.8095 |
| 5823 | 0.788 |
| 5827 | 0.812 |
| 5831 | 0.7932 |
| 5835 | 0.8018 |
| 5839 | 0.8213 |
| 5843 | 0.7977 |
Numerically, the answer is 12.8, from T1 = 12.9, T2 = 12.7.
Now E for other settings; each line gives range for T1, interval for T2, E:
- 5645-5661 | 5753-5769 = 12.4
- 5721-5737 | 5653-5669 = 12.3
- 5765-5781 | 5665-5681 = 12.4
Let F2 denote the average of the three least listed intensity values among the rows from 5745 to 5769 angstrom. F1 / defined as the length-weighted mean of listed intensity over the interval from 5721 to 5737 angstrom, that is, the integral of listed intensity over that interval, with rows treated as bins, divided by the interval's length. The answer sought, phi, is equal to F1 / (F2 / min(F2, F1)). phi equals 0.793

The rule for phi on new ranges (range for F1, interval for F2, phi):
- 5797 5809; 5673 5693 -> 0.801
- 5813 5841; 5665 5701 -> 0.801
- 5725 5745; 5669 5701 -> 0.790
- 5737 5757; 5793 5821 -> 0.794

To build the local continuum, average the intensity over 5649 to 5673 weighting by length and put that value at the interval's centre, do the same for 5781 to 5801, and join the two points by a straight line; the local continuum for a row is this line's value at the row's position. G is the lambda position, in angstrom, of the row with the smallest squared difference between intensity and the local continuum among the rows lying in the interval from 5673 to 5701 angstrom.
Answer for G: 5691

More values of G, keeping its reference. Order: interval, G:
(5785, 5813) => 5787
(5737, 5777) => 5755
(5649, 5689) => 5671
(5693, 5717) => 5699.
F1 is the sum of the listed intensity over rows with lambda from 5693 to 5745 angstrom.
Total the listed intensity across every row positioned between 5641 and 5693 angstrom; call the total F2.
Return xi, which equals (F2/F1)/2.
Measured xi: 0.493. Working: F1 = 10.1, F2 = 9.9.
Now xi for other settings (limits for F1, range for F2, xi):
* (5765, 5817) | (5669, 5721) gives 0.487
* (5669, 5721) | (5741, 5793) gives 0.510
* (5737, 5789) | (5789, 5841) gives 0.514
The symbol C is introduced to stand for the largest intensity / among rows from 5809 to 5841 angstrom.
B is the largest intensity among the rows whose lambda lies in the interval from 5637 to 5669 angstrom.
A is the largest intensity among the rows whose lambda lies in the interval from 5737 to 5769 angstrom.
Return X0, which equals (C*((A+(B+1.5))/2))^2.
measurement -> 1.67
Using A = 0.8132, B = 0.8306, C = 0.8213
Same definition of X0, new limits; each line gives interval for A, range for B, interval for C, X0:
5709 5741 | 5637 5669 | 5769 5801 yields 1.66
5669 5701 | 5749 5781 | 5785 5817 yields 1.60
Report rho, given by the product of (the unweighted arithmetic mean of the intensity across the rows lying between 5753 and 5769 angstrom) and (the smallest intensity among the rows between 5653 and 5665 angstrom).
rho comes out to 0.559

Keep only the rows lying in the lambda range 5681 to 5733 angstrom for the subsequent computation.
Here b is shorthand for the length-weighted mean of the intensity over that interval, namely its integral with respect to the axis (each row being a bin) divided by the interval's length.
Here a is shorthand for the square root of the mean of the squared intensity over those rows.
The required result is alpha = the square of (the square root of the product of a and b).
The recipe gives 0.59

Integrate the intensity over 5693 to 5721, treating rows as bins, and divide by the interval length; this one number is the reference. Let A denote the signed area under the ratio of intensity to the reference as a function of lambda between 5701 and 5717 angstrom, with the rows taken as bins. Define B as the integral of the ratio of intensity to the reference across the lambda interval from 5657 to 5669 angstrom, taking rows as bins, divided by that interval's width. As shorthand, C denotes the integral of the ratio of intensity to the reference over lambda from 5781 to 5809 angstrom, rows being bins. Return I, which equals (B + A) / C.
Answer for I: 0.6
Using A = 16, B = 0.97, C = 29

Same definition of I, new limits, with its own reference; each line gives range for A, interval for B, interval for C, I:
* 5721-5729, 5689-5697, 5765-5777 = 0.8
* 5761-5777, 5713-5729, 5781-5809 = 0.6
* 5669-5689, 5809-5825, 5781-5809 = 0.7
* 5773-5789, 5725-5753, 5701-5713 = 1.5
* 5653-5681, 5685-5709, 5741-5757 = 1.7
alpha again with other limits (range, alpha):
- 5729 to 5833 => 0.62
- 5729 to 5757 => 0.62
